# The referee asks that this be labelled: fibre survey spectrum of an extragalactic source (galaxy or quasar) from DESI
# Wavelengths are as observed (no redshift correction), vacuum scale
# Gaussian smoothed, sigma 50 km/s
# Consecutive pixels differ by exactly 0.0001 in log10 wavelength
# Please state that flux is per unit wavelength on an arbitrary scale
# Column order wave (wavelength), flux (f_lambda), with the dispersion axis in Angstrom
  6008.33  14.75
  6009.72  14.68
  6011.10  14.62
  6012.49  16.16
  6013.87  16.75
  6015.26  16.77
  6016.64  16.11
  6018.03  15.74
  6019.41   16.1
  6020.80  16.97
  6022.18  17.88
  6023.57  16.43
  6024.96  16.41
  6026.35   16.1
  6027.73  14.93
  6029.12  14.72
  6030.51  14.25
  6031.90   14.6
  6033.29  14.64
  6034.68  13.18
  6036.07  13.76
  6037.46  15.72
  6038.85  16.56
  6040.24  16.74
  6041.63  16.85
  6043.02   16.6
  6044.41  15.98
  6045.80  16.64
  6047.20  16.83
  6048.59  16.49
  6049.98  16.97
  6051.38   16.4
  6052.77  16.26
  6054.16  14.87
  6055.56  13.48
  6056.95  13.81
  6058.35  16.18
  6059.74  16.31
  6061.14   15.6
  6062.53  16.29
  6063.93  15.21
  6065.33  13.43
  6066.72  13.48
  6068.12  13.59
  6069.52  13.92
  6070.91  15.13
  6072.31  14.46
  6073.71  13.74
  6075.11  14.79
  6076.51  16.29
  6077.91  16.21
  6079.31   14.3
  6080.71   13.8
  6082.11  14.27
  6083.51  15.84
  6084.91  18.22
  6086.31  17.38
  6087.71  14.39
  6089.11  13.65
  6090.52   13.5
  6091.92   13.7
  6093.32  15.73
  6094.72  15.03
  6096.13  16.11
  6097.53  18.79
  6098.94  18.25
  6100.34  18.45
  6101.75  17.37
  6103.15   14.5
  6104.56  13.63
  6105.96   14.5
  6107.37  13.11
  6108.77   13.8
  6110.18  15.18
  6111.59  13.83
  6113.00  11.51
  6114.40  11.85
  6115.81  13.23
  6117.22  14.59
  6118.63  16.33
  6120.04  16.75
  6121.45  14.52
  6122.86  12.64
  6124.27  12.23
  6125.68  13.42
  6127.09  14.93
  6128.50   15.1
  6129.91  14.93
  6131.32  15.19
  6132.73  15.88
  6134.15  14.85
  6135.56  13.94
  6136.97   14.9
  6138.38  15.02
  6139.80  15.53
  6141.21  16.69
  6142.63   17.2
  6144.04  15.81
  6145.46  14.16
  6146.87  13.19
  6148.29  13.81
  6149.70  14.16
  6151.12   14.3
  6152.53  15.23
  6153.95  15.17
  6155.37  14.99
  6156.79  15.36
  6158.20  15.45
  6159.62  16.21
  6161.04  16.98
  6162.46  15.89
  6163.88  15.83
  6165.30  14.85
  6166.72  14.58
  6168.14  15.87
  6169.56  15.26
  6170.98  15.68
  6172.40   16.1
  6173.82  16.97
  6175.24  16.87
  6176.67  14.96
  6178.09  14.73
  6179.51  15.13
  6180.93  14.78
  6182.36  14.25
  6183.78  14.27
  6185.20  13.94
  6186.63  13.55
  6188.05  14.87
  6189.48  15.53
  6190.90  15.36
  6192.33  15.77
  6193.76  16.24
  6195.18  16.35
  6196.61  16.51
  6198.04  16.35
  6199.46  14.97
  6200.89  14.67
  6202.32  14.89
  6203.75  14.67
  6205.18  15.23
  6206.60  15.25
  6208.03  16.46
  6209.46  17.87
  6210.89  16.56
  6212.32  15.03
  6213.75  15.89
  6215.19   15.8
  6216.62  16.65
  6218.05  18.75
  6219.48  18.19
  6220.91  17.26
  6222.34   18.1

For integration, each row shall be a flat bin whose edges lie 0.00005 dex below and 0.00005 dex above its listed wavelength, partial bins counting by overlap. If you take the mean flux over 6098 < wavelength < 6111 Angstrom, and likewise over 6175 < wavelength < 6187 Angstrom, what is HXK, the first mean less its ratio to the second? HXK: 14.4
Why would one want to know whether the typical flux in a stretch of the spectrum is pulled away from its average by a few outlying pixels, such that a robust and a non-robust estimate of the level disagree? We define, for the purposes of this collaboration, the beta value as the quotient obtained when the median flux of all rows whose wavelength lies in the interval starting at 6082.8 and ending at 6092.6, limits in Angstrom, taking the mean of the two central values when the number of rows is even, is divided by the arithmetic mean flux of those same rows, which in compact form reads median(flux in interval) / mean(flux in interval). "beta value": 0.94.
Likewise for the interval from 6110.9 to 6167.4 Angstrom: 1.01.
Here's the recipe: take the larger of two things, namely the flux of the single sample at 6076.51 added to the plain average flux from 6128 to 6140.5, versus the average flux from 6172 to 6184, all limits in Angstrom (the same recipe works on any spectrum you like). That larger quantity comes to 31.3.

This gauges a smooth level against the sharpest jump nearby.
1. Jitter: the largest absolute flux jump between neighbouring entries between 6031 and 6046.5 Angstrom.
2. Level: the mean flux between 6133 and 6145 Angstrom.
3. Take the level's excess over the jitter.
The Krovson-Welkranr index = 13.5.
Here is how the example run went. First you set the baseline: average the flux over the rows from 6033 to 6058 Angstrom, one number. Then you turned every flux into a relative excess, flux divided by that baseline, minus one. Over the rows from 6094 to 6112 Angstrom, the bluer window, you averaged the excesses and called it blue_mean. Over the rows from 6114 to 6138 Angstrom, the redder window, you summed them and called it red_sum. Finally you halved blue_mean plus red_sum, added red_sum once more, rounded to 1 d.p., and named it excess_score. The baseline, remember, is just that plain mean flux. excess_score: -2.0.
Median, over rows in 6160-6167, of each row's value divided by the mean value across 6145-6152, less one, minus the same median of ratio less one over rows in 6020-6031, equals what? -0.03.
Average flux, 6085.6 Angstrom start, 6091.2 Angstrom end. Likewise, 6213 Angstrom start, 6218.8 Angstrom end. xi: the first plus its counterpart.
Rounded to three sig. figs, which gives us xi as 31.5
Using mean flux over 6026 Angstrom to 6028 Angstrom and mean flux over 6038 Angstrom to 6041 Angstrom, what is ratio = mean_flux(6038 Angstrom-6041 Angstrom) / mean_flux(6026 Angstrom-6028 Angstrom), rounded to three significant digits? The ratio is 1.07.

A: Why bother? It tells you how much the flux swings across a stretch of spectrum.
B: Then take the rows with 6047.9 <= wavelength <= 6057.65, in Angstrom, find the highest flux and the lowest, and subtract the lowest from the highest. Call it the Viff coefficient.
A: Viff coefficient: 3.5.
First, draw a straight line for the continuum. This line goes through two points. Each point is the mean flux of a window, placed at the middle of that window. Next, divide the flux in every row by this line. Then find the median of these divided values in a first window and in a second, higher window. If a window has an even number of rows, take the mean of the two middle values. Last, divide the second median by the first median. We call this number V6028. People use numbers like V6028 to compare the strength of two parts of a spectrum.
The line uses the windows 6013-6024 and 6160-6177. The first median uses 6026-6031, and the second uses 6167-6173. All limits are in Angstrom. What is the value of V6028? 1.11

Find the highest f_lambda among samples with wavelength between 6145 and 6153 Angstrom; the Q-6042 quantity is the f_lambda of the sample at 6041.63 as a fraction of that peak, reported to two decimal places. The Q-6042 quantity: 1.11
